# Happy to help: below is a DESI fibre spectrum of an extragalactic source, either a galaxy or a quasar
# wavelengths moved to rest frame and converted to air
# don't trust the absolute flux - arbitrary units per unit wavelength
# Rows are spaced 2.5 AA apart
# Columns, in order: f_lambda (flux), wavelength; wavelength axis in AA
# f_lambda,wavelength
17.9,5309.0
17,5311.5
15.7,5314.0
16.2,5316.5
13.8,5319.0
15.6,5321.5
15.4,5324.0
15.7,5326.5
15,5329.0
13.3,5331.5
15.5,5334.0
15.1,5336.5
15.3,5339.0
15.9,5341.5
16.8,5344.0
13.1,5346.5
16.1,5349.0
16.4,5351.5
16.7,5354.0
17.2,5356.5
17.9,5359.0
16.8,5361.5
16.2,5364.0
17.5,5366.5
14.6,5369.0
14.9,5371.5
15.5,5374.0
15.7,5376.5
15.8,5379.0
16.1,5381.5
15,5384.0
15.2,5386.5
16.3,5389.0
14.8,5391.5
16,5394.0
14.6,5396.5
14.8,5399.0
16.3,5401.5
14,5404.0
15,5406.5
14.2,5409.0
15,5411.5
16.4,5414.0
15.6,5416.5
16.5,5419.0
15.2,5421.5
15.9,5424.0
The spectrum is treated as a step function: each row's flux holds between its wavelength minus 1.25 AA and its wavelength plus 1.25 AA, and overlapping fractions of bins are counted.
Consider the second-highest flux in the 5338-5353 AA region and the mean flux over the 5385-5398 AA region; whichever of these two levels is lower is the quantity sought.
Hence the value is 15.4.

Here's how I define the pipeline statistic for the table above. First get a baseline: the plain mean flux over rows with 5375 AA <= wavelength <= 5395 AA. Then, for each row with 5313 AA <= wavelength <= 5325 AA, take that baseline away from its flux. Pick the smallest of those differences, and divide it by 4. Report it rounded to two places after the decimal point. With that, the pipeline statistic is -0.45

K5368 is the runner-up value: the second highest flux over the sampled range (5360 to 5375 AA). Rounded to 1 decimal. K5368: 16.8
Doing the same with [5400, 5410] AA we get 15.0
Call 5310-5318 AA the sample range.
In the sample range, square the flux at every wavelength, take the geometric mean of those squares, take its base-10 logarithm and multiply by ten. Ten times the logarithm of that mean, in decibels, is 24.2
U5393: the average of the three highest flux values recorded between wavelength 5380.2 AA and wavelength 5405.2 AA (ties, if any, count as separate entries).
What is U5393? 16.2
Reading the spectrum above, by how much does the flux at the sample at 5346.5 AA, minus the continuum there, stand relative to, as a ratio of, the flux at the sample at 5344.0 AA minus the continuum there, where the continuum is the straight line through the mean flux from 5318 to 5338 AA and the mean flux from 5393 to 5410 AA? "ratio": -1.0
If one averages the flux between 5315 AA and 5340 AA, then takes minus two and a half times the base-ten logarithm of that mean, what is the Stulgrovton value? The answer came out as -2.947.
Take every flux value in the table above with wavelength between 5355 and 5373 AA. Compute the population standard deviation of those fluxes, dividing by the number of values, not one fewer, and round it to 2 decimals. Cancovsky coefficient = 1.18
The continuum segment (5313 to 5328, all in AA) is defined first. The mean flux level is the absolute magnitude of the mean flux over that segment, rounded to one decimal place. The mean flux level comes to 15.4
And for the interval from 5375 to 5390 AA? 15.7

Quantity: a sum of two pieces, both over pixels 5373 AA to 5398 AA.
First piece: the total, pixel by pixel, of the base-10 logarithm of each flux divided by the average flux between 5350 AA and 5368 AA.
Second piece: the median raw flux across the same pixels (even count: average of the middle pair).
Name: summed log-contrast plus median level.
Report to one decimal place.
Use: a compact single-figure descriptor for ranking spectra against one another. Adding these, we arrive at 15.2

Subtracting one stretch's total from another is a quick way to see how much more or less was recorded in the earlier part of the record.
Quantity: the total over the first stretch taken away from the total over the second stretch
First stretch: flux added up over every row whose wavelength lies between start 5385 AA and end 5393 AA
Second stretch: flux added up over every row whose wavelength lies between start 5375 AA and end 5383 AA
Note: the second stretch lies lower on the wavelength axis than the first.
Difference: 1.3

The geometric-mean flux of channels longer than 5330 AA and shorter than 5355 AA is 15.4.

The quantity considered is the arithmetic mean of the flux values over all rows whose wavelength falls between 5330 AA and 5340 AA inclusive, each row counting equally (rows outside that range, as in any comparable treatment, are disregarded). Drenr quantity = 14.8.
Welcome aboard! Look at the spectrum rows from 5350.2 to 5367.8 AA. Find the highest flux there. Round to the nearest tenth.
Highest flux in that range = 17.9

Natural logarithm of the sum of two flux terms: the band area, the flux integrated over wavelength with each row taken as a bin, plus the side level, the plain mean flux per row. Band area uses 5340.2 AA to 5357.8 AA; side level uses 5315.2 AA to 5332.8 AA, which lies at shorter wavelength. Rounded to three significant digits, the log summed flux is 5.69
